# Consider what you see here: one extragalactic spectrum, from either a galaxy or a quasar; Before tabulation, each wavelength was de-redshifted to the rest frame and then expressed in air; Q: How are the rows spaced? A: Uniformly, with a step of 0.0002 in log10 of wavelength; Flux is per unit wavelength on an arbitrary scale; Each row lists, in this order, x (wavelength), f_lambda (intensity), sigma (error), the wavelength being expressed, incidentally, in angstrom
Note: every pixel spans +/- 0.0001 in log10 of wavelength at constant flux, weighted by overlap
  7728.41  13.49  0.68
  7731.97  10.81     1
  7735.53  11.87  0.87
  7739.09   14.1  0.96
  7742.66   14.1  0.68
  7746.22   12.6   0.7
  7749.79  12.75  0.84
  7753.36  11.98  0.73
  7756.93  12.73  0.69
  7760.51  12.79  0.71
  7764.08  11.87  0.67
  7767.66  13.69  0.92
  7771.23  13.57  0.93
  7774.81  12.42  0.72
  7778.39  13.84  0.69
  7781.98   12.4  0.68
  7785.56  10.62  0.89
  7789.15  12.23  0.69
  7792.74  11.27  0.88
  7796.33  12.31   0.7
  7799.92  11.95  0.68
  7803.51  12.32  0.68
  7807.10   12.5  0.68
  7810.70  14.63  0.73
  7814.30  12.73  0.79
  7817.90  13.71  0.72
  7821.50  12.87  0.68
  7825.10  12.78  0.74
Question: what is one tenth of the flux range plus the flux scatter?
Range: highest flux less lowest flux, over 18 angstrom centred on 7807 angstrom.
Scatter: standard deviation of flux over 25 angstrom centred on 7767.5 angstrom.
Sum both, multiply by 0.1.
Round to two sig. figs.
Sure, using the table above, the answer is 0.34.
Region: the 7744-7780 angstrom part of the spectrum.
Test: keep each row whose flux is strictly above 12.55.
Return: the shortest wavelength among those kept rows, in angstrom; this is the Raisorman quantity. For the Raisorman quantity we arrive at 7746.22 angstrom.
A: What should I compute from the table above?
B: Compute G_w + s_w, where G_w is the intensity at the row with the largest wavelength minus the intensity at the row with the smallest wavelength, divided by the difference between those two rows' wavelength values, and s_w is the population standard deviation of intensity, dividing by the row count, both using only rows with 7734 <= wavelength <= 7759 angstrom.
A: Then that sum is 0.88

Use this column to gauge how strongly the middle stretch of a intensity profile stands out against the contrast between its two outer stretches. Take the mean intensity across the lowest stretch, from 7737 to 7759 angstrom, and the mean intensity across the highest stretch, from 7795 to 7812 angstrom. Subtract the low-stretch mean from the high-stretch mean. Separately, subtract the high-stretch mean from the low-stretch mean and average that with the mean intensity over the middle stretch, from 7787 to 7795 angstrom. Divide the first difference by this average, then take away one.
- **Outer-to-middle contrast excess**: -1.05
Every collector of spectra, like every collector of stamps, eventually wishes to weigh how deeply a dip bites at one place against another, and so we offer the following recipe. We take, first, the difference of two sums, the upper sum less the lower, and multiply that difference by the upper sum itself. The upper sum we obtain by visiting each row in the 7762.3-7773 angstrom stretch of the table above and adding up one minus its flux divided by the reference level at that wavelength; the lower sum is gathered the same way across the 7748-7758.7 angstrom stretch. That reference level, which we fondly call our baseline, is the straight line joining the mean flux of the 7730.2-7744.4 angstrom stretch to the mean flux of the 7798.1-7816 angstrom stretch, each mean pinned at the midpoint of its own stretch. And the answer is 0.008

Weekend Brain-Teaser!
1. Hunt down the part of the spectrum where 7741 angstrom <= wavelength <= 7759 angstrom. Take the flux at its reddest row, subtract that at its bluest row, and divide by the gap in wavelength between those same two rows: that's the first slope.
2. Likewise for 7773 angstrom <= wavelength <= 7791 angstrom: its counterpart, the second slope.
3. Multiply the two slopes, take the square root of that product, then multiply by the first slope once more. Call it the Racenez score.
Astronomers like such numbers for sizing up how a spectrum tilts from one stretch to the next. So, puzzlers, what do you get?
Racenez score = -0.003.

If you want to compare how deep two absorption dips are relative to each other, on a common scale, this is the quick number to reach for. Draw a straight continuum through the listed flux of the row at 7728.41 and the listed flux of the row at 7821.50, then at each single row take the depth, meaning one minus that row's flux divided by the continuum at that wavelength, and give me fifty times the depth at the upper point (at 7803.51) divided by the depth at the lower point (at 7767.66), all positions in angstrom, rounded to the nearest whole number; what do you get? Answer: -74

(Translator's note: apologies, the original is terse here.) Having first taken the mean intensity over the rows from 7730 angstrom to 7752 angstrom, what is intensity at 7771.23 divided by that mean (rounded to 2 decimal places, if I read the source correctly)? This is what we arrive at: 1.07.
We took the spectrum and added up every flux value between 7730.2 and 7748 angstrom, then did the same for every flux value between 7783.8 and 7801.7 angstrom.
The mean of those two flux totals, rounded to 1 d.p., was 60.9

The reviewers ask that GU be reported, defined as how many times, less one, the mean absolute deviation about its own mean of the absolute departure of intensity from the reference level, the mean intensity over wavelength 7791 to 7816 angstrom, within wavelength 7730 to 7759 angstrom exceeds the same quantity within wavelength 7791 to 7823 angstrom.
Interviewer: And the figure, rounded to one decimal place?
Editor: 0.1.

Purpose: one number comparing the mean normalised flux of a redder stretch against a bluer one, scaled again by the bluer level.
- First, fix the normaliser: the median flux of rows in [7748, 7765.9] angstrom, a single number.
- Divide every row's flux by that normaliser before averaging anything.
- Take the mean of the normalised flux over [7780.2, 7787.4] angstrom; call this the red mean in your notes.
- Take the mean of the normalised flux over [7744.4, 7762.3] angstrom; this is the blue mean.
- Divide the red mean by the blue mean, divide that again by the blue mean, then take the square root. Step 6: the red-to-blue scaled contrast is 0.96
